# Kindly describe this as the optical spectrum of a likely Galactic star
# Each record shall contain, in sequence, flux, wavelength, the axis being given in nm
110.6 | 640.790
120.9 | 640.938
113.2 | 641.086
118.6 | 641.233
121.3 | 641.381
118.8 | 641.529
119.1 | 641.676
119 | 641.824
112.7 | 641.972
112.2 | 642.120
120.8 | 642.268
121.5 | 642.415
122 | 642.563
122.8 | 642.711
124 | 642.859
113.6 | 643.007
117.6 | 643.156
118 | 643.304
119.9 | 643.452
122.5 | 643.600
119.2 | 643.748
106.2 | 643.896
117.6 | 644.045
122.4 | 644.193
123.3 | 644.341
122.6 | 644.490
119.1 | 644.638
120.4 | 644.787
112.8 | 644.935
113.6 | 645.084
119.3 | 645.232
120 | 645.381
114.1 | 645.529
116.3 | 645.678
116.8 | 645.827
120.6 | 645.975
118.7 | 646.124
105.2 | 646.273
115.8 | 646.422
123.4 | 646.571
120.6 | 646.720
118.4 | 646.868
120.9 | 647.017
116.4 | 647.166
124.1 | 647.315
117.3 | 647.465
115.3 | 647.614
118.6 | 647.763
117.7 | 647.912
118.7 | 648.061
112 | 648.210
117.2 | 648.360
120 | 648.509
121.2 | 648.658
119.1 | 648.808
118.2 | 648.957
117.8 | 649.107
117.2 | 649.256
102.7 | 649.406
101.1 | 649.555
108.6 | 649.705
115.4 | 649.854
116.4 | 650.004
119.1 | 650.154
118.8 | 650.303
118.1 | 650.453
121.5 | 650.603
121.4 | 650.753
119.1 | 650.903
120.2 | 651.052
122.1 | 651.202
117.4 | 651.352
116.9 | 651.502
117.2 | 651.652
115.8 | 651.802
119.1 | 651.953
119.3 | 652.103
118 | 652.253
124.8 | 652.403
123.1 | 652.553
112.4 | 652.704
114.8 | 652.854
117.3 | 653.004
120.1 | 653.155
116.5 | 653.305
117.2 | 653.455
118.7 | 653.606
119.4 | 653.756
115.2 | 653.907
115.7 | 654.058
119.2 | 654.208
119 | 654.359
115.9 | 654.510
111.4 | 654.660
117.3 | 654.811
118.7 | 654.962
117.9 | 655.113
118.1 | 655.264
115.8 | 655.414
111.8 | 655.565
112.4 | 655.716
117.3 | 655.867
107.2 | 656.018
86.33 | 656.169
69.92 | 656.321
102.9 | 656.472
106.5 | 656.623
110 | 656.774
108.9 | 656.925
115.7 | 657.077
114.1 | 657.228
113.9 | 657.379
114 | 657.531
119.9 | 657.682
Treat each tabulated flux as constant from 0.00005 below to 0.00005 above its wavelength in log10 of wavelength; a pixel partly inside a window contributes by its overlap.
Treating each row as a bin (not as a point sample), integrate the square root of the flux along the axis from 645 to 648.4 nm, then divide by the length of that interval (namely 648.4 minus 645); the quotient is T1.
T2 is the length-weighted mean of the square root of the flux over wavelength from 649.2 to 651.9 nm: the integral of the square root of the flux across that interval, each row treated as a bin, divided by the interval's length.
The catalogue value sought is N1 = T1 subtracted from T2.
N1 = -0.07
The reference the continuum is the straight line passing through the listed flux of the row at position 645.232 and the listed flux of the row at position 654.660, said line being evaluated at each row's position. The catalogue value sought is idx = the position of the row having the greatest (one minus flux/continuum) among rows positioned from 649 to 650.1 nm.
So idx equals 649.555 nm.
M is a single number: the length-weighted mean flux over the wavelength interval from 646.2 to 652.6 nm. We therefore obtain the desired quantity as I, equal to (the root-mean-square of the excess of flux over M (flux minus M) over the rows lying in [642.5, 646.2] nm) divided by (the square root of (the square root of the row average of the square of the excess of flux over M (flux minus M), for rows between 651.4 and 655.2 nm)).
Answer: 2.50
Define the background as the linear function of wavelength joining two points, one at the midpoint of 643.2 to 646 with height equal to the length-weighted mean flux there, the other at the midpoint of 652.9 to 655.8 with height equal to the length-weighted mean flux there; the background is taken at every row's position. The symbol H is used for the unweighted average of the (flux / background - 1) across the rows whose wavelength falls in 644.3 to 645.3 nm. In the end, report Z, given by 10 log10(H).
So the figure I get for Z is -22.8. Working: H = 0.0053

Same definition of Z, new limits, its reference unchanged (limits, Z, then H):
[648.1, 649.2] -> -24.8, 0.0033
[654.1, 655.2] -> -24.8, 0.0033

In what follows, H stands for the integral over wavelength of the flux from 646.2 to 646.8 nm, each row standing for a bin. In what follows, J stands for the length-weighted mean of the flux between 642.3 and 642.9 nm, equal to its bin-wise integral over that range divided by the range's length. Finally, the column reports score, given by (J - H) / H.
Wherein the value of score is 0.75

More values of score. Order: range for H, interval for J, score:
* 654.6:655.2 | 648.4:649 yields 0.71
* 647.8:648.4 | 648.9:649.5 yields 0.62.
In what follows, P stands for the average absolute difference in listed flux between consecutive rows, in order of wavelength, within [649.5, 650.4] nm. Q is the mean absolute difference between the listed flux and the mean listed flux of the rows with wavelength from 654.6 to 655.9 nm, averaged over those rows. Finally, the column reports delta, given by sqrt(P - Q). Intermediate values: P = 3.7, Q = 2.5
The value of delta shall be 1.1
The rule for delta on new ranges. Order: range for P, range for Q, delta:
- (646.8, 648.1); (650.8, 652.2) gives 1.4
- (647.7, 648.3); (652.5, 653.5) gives 0.7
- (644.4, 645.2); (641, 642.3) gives 0.5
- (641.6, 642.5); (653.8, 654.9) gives 1.1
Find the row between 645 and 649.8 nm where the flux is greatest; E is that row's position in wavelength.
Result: 647.315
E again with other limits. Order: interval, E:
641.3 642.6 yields 642.563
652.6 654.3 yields 653.155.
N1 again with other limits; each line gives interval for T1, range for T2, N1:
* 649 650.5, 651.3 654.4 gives 0.21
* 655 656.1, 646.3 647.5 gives 0.21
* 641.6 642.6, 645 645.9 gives -0.08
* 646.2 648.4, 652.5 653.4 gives -0.01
